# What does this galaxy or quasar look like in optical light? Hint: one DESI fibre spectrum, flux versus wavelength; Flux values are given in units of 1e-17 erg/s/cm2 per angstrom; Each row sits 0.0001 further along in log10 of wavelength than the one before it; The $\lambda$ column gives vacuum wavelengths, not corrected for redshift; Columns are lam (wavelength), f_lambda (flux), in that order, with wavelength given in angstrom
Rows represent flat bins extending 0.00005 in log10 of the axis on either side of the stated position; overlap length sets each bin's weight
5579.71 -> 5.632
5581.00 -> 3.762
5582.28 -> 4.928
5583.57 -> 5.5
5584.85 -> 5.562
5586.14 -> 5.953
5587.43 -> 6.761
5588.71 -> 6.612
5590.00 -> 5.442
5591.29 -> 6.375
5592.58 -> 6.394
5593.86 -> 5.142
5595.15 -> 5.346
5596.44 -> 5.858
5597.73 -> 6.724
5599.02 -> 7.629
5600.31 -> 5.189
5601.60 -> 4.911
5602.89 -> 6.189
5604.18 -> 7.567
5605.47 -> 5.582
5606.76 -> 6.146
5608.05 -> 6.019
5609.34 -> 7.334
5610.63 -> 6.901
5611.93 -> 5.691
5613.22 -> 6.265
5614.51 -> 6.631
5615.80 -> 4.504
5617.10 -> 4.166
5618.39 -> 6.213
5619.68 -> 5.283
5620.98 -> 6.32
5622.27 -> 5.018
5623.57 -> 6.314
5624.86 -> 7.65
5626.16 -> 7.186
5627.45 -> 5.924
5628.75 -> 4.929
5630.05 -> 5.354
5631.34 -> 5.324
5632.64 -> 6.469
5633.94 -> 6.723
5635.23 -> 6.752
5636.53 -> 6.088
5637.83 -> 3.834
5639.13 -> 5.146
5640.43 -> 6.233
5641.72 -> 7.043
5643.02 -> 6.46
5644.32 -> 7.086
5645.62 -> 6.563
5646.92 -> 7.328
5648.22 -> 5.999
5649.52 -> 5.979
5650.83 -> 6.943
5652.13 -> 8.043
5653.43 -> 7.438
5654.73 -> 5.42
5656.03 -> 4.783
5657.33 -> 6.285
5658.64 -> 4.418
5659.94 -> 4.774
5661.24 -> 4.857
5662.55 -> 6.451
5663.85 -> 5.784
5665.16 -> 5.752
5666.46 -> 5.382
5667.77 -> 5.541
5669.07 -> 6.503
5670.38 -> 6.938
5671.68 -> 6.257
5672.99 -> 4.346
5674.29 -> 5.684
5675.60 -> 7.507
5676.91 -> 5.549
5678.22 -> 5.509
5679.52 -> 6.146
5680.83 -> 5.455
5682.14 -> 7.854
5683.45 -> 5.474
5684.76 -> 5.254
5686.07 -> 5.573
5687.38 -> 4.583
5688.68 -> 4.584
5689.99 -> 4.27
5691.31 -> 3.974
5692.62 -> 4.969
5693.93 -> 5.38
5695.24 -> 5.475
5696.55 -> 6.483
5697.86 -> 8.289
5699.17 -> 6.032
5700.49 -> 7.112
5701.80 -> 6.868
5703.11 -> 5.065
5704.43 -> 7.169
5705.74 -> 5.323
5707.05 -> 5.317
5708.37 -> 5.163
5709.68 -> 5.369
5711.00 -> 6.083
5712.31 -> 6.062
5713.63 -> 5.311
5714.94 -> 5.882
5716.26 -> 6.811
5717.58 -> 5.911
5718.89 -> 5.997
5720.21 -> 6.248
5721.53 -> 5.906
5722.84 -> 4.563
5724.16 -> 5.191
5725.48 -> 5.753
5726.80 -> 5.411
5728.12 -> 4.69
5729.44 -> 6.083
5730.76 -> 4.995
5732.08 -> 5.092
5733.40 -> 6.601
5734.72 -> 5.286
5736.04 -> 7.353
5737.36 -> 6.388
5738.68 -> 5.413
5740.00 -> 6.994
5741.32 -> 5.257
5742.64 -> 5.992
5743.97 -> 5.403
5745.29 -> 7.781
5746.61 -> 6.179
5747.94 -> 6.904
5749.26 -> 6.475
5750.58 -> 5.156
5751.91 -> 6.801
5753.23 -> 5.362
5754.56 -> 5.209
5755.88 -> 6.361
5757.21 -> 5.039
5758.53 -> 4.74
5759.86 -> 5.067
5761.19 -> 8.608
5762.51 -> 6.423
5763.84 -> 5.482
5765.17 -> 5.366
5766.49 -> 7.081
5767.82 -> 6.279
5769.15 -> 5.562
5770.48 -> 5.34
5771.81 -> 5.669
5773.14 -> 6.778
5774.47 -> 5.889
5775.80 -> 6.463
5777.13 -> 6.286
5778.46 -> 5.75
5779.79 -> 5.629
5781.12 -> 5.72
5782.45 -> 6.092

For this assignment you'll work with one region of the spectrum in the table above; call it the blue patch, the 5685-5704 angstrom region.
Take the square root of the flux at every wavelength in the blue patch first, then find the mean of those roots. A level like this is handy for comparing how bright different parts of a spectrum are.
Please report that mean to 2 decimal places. 2.36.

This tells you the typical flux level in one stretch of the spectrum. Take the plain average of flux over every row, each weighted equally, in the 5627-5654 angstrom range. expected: 6.27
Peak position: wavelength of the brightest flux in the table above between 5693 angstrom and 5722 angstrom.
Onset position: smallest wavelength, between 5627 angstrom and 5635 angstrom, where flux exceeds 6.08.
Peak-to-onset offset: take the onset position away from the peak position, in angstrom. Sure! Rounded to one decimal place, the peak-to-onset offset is 65.2 angstrom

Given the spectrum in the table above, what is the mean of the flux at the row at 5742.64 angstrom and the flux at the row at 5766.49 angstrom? 6.5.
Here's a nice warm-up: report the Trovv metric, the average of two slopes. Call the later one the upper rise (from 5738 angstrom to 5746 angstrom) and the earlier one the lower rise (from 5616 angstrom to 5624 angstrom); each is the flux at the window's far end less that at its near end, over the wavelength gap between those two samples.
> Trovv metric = 0.3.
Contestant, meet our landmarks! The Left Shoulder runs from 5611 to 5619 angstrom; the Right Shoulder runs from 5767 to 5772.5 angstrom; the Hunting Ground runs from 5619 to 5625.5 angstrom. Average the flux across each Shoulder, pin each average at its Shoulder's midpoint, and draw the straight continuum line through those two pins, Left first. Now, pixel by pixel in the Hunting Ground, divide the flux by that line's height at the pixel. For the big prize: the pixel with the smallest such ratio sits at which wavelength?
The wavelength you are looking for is 5622.27 angstrom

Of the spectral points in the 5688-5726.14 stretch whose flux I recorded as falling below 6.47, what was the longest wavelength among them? 5725.48 angstrom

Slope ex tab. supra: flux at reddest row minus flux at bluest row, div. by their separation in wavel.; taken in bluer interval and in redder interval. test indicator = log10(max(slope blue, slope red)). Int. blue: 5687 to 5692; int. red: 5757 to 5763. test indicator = -0.58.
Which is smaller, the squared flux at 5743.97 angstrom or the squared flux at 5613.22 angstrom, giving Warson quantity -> 29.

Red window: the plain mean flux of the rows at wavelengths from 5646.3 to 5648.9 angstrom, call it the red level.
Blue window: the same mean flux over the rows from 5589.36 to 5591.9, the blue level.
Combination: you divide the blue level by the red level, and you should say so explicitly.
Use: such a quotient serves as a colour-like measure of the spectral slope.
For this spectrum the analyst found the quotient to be 0.89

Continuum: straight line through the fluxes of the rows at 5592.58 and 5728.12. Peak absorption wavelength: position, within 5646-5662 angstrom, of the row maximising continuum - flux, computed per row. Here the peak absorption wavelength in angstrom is 5658.64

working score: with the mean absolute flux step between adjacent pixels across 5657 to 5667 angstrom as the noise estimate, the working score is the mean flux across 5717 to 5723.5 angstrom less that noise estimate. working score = 5.02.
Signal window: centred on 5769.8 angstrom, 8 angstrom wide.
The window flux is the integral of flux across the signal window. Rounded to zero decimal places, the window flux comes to 49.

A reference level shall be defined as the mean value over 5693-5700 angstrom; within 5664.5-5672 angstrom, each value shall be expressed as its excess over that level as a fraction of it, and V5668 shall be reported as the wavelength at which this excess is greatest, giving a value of 5670.38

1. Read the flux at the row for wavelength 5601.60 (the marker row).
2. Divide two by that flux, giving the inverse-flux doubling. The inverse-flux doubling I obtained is 0.41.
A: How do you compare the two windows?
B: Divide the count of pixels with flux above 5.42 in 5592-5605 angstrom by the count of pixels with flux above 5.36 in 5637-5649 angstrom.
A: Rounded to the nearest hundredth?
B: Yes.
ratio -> 0.86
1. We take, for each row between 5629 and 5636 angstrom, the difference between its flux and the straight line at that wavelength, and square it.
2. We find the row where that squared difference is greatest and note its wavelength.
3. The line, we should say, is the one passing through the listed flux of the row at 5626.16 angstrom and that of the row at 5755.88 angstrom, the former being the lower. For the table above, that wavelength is 5631.34 angstrom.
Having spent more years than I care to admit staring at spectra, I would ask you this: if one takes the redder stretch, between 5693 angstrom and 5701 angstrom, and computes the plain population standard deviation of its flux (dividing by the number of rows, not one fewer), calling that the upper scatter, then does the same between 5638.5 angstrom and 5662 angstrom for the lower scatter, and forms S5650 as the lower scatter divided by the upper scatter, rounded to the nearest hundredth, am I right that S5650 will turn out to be 1.03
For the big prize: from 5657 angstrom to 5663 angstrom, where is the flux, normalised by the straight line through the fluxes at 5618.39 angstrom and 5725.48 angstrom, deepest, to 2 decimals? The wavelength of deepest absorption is 5658.64 angstrom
